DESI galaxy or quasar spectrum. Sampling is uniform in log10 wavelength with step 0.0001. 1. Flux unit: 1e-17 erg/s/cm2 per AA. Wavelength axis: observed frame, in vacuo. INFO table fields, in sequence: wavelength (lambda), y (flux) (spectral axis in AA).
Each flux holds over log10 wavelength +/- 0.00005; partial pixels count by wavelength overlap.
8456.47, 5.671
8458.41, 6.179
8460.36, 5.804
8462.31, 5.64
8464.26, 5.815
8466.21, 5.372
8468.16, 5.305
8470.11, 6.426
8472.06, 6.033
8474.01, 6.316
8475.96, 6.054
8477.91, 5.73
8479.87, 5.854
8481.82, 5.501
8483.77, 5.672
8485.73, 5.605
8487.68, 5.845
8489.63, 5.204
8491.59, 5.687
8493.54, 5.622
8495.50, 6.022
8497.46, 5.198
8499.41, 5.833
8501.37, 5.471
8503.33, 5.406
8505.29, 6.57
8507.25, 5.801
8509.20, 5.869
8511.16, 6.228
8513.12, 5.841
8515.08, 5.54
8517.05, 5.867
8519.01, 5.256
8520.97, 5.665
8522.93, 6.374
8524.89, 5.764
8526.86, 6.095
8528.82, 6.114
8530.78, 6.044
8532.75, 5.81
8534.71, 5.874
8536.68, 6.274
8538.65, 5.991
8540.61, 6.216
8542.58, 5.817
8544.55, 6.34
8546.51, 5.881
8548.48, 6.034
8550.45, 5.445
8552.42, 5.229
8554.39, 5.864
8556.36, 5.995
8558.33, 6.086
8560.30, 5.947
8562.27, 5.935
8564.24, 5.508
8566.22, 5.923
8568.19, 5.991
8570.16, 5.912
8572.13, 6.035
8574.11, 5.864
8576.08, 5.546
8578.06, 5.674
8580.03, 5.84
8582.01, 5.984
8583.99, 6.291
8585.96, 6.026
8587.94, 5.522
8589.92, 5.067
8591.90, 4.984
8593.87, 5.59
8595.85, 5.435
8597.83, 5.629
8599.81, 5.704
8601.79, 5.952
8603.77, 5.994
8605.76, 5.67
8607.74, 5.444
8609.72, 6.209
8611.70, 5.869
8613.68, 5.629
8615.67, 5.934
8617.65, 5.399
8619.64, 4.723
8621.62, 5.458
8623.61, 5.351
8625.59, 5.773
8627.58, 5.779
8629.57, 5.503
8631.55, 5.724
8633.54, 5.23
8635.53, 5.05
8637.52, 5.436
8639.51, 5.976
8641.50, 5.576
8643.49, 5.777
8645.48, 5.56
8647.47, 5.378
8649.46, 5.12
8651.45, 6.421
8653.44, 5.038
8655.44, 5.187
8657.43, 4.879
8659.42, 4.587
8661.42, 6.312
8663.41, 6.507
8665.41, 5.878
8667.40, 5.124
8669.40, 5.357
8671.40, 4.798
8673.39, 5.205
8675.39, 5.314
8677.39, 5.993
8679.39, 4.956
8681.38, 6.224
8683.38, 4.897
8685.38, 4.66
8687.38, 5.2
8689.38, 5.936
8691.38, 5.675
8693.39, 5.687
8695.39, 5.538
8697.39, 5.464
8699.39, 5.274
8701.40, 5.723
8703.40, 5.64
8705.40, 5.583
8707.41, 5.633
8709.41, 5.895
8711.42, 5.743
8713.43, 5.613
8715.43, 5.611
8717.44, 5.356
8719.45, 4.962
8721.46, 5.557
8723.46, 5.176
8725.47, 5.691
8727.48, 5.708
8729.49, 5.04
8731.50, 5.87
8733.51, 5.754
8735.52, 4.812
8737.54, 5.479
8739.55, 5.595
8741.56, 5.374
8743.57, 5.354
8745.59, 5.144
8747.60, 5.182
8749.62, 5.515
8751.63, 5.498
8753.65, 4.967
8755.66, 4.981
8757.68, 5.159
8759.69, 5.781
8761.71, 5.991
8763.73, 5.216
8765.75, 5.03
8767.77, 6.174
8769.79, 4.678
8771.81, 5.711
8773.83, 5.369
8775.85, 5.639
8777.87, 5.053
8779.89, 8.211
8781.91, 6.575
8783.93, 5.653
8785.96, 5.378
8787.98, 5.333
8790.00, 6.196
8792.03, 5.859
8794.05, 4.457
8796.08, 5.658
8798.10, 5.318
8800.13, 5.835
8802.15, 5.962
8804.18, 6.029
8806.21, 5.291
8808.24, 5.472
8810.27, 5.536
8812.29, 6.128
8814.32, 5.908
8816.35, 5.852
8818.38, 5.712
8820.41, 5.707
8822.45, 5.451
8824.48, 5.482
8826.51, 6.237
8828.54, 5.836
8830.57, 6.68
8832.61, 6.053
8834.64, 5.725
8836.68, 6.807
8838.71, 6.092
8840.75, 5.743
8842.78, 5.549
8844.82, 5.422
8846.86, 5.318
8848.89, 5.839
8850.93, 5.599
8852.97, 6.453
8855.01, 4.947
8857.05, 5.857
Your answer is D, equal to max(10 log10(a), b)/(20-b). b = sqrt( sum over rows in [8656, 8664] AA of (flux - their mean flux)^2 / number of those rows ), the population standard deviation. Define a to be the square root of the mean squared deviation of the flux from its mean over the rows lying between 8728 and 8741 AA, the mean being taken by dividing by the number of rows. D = 0.044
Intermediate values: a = 0.38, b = 0.85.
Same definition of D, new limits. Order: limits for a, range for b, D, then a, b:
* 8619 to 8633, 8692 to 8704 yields 0.008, 0.34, 0.15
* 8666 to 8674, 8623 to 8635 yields 0.011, 0.20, 0.21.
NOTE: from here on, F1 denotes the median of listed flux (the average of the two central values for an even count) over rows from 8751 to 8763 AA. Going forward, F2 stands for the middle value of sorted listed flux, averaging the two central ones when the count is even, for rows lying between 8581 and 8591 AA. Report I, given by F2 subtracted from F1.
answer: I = -0.66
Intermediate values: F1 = 5.33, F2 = 5.98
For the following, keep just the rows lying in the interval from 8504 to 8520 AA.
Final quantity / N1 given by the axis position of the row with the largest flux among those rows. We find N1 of 8505.29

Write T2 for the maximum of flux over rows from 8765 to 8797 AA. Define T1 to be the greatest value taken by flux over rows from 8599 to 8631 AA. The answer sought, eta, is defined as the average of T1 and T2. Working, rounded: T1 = 6.209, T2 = 8.211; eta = 7.21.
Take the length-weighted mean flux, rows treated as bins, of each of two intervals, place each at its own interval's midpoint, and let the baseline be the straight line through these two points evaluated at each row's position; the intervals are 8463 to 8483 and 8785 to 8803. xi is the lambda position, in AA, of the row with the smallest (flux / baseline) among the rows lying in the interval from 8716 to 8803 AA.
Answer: 8794.05 AA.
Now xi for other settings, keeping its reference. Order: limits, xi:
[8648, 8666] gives 8659.42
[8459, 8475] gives 8468.16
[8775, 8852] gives 8794.05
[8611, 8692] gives 8659.42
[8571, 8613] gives 8591.90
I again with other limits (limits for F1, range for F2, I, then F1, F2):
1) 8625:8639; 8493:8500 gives -0.22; 5.50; 5.73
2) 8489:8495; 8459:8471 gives -0.10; 5.62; 5.72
